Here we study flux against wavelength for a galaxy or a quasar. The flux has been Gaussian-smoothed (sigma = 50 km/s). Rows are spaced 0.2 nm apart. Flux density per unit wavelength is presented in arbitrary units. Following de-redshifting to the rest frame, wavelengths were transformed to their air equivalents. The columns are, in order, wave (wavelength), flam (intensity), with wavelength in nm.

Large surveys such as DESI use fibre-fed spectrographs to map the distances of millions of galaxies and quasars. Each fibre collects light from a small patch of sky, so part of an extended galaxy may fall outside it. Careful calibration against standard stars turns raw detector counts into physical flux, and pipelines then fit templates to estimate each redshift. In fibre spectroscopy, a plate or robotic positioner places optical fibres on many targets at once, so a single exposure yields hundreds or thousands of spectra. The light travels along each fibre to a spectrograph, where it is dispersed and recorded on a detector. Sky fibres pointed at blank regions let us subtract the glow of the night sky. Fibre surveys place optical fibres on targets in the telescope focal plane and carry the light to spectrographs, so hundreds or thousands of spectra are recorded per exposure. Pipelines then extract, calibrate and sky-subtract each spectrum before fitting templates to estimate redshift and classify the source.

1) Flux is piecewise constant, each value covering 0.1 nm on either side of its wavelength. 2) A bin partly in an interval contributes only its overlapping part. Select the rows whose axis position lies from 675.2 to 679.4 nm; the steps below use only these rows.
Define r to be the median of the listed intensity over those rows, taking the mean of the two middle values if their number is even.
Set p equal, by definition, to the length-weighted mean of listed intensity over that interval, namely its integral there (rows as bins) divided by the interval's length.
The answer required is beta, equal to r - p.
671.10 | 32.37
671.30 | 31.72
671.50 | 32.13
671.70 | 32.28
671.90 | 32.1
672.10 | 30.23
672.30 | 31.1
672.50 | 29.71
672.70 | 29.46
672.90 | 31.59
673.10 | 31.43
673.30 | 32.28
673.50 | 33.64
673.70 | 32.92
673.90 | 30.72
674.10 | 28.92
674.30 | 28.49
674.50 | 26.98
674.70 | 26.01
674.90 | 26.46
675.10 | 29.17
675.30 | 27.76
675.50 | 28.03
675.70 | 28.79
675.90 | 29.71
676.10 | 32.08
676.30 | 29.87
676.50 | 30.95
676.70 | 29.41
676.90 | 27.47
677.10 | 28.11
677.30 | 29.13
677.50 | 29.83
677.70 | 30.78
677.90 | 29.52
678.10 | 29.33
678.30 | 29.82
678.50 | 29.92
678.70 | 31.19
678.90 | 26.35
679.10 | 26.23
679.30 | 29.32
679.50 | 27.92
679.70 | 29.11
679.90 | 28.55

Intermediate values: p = 29.2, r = 29.4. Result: 0.19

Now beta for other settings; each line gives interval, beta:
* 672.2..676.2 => -0.18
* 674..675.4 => 0.08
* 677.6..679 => 0.26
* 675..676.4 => -0.17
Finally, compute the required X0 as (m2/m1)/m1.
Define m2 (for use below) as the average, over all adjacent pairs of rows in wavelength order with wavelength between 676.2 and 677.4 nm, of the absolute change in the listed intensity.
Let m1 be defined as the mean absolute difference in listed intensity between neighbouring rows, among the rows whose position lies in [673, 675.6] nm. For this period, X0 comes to 0.83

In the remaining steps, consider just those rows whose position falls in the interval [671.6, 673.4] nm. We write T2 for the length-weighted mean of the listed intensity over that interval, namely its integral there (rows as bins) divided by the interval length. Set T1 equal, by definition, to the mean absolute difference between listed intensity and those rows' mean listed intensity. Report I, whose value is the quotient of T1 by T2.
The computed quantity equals 0.029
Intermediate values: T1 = 0.9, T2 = 31.1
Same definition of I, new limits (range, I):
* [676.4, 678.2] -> 0.027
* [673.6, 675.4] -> 0.057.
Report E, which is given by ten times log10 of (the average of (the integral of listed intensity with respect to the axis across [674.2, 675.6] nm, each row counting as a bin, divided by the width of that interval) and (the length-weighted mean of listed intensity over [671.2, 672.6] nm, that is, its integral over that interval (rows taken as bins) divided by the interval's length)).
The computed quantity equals 14.69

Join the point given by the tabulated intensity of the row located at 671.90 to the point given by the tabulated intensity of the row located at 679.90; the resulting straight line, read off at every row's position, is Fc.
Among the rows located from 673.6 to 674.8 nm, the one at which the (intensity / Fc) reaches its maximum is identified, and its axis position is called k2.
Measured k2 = 673.70 nm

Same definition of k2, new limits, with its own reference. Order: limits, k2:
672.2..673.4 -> 673.30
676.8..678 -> 677.70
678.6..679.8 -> 678.70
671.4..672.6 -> 671.70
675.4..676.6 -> 676.10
